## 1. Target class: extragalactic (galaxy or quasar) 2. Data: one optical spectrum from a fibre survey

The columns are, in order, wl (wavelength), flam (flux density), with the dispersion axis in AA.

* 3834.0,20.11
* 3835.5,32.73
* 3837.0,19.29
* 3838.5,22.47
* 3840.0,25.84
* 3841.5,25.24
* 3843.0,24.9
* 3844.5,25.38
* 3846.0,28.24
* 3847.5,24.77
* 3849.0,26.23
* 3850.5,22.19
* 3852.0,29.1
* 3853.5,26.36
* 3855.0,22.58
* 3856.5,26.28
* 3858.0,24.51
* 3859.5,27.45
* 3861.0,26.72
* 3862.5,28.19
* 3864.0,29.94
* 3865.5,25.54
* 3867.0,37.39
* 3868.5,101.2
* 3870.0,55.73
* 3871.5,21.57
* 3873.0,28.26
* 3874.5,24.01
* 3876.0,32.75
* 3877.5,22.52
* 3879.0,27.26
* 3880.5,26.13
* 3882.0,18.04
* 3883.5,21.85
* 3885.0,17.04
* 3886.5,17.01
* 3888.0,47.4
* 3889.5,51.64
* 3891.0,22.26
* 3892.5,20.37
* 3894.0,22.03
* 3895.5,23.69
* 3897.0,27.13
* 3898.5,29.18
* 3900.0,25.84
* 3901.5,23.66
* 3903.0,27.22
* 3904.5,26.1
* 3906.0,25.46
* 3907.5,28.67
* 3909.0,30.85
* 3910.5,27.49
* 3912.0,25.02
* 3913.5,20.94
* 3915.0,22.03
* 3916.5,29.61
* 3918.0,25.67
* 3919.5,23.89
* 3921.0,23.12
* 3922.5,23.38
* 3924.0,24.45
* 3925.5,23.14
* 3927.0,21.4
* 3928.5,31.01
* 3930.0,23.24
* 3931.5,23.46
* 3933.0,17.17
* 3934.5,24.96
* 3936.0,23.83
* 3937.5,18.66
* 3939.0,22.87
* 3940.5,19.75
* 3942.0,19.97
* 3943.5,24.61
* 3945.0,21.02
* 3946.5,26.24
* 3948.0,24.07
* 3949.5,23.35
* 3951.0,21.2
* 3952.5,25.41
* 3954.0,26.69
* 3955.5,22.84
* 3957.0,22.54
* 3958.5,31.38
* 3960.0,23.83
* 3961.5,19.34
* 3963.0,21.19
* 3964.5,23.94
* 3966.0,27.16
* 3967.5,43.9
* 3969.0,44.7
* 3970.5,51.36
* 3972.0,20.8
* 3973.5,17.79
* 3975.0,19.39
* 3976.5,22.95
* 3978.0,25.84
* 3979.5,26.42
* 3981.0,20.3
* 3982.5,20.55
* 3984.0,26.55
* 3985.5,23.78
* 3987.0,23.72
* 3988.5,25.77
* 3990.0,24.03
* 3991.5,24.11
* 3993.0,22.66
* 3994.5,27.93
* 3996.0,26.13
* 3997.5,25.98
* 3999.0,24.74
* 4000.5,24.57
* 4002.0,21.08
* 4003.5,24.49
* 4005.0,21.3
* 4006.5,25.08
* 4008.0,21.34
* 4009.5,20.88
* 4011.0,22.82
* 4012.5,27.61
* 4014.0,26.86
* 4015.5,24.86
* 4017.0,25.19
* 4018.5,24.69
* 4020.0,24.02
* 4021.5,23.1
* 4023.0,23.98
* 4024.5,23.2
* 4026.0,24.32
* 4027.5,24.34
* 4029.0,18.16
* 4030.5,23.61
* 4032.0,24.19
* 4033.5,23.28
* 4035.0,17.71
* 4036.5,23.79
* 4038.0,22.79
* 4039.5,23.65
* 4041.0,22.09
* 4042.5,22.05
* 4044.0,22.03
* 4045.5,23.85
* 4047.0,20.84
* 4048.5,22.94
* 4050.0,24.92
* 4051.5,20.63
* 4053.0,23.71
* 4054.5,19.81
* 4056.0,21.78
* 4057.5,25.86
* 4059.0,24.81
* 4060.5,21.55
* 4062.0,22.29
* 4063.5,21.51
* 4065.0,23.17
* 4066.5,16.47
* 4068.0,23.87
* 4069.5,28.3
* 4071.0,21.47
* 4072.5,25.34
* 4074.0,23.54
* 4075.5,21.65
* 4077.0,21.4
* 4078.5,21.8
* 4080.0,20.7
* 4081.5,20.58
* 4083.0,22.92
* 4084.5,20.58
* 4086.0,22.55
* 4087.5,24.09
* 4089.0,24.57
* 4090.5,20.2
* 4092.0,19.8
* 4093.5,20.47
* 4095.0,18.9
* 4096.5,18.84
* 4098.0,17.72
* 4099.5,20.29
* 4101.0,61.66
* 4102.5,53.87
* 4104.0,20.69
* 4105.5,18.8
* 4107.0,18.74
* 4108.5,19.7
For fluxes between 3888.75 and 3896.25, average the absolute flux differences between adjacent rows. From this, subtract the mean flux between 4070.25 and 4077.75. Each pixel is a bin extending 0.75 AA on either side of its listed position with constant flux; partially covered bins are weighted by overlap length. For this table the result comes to -14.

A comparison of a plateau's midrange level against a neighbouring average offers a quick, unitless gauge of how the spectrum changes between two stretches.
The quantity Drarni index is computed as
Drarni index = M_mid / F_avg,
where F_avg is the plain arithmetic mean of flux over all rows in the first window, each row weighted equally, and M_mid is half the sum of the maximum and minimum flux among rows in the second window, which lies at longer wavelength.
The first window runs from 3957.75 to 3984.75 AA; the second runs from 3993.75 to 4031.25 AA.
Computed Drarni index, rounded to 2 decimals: 0.85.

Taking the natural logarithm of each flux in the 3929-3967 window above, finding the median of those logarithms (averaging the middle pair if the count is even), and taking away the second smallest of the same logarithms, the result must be 0.22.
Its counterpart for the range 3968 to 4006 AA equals 0.22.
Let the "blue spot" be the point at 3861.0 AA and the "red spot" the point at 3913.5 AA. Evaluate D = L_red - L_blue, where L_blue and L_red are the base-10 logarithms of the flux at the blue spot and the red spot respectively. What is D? -0.11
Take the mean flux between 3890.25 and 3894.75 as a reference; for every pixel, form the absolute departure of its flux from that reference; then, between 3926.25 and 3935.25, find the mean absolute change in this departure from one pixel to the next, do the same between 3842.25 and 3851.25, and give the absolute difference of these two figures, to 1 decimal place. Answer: 1.7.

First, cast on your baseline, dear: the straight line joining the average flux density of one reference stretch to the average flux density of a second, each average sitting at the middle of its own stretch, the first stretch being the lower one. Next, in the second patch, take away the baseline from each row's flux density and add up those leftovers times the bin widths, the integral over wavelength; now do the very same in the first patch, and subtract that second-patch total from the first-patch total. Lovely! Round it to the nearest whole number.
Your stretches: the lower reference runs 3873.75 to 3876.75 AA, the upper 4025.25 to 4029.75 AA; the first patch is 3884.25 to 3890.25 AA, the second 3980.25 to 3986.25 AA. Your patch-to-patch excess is 40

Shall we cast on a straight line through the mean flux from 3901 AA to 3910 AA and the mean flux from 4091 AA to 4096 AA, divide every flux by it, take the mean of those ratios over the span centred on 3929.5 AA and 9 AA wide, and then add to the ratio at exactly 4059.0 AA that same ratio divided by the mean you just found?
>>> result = 2.5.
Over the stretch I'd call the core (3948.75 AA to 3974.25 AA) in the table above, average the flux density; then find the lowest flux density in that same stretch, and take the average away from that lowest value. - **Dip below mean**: -10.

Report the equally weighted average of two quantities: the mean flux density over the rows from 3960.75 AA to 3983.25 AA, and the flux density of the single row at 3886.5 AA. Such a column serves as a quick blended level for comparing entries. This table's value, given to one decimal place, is 22.0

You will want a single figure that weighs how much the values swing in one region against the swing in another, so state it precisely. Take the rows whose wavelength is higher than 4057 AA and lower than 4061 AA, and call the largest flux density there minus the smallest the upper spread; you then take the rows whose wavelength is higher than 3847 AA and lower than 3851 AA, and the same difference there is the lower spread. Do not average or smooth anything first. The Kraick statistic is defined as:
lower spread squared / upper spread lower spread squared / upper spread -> 3.8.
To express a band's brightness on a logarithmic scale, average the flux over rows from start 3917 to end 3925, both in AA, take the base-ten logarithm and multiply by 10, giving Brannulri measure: 13.8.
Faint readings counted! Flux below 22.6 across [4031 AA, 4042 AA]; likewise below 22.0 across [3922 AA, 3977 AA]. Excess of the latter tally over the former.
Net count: 10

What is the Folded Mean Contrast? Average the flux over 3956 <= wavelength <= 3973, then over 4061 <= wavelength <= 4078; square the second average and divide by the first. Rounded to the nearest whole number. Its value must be 17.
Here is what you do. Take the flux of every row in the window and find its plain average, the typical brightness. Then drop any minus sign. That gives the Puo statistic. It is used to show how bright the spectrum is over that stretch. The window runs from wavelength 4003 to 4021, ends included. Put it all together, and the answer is 24.1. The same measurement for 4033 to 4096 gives 22.2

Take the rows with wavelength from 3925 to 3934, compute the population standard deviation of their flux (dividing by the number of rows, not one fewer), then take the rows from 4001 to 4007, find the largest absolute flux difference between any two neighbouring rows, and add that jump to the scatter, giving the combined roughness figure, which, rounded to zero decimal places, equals 8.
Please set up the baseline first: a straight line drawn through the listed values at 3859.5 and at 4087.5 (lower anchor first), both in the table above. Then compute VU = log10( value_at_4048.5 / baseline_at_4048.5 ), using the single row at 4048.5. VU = -0.031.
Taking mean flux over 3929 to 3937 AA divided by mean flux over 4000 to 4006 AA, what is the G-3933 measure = 1.0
